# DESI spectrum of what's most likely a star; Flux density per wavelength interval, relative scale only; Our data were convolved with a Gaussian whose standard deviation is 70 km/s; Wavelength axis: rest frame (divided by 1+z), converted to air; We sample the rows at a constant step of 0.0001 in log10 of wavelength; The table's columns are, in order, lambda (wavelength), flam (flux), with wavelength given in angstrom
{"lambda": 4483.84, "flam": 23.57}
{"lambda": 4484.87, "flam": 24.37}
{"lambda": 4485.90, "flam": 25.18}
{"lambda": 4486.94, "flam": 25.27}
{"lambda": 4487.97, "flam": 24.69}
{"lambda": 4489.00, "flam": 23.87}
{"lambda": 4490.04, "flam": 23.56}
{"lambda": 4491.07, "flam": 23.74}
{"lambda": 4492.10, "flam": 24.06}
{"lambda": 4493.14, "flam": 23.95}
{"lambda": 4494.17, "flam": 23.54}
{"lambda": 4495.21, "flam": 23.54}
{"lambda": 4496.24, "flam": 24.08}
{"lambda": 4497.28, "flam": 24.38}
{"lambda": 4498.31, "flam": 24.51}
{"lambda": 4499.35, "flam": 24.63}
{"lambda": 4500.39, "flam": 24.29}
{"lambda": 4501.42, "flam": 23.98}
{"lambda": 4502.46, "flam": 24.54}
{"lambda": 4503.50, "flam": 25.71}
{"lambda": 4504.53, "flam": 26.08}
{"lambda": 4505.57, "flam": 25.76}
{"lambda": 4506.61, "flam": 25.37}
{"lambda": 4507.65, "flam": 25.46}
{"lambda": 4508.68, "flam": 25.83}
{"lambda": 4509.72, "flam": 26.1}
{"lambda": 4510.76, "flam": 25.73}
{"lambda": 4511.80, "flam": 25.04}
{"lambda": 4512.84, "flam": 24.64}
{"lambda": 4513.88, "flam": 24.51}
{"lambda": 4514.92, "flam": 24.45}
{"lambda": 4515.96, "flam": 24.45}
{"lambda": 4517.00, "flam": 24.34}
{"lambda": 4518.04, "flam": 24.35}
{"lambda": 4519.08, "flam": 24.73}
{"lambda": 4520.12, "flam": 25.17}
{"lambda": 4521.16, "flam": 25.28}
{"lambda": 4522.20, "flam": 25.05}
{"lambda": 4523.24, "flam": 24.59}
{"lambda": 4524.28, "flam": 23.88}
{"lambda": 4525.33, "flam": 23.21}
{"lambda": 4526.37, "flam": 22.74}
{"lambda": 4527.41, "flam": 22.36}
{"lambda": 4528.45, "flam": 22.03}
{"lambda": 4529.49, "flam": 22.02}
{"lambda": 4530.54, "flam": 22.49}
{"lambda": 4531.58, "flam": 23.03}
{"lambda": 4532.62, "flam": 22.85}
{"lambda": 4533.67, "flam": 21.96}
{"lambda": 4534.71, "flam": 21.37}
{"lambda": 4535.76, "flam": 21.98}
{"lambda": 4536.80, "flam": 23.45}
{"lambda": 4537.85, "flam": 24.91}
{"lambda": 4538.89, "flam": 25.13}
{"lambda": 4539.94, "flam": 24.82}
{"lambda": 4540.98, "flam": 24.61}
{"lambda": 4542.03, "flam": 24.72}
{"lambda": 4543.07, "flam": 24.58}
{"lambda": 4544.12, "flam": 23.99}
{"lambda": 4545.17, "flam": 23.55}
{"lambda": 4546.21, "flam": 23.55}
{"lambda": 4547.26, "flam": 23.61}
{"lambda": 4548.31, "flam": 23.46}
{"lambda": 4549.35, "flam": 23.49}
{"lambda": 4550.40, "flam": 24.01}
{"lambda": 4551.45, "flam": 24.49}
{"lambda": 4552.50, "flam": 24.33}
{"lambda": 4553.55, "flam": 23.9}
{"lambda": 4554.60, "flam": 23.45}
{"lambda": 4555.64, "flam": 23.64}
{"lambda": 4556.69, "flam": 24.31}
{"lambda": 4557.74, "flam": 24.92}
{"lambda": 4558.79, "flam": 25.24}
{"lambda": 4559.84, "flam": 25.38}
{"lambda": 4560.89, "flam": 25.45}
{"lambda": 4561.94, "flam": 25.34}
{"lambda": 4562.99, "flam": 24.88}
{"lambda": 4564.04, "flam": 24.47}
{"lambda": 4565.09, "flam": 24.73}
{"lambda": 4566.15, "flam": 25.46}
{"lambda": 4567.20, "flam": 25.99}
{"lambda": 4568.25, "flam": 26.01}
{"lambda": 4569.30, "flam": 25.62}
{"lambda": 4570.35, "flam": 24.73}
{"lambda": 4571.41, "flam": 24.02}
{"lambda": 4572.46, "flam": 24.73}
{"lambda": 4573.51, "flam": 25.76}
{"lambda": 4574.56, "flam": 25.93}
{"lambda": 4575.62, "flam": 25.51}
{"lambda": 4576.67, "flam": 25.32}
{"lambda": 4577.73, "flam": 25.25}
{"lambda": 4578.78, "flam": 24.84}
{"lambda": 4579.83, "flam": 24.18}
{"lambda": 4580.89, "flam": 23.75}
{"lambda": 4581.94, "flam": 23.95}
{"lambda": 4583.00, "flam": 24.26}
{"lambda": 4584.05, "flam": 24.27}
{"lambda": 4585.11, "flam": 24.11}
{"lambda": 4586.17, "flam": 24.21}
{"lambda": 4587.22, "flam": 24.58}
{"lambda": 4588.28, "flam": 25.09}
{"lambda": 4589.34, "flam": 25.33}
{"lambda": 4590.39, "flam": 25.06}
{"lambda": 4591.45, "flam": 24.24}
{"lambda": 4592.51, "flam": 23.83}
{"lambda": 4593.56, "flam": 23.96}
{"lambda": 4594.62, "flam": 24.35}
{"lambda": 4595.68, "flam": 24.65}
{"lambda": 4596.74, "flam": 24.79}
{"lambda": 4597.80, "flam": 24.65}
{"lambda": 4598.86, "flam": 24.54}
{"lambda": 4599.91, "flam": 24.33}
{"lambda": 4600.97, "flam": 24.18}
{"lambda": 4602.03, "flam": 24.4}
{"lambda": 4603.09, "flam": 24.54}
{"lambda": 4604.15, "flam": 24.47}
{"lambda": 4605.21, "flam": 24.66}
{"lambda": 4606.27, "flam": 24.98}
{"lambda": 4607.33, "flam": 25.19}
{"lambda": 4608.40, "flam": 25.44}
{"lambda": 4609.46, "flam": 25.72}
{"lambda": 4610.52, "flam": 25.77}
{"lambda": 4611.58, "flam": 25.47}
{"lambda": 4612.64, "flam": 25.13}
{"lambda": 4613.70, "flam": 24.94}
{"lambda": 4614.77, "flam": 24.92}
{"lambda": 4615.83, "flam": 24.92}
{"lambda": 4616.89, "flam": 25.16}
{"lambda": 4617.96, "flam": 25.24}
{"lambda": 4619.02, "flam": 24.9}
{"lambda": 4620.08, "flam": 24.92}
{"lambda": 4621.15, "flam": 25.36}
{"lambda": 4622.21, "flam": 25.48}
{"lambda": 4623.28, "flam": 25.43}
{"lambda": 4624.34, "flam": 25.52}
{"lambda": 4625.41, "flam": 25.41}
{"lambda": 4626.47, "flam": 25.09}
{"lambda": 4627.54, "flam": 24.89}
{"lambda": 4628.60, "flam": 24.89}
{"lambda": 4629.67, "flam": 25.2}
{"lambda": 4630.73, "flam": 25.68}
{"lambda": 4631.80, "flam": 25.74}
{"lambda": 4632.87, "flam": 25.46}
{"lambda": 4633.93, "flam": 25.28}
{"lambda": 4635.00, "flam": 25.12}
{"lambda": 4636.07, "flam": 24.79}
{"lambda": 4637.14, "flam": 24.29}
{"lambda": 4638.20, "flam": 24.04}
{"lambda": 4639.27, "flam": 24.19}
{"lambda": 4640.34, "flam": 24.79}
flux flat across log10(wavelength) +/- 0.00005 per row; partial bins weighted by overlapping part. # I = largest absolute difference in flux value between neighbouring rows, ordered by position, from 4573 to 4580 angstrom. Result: 0.66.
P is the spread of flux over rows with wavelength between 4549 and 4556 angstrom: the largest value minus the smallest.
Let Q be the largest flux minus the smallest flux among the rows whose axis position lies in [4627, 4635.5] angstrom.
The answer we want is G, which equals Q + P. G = 1.9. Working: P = 1.0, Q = 0.85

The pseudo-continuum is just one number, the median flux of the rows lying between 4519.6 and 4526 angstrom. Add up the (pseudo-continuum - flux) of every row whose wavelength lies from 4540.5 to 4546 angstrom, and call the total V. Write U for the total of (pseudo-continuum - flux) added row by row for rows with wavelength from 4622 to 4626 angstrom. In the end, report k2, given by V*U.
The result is -7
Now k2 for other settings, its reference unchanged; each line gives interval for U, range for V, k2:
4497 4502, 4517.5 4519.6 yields 1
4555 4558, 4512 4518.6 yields 3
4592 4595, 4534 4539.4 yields 17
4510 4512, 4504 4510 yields 6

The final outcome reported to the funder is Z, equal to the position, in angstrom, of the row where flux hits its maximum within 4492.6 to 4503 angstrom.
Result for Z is 4499.35 angstrom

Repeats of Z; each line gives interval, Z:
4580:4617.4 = 4610.52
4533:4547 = 4538.89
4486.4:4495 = 4486.94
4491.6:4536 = 4509.72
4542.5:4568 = 4567.20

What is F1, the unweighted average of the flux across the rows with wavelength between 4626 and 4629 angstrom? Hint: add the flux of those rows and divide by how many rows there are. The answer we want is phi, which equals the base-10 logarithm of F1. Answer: 1.397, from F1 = 25.0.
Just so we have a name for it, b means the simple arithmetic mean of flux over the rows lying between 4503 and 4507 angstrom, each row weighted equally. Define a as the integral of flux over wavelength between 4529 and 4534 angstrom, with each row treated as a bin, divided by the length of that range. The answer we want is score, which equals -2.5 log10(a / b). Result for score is 0.147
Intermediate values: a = 22.5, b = 25.7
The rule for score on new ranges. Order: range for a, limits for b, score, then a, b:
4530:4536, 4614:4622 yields 0.128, 22.3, 25.1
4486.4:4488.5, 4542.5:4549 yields -0.053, 25.0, 23.8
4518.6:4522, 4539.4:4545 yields -0.024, 25.1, 24.5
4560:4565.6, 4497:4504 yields -0.019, 25.0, 24.6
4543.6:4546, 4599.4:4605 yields 0.028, 23.8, 24.4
